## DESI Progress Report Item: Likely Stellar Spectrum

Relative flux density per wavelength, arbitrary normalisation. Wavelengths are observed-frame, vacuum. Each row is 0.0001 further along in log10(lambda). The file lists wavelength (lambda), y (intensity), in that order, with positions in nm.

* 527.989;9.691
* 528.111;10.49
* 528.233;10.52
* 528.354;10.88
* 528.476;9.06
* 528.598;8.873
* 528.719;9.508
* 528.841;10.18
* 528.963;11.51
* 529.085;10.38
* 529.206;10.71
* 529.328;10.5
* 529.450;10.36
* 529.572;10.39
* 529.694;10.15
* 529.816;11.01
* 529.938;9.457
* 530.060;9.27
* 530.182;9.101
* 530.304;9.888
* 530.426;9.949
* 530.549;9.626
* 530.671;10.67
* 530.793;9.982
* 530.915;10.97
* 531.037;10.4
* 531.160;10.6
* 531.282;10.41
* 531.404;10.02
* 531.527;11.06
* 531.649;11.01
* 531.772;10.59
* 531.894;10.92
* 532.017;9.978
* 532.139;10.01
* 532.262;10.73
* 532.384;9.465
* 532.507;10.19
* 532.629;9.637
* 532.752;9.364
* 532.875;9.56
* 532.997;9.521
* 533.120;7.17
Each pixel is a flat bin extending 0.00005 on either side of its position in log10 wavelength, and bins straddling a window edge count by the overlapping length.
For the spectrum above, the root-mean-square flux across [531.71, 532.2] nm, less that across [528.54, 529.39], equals 0.1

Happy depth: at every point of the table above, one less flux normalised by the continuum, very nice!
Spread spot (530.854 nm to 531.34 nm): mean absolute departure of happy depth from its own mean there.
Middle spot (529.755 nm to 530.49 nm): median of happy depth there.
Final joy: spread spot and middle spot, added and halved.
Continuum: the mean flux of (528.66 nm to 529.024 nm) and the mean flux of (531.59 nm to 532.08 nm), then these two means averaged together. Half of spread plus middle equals 0.049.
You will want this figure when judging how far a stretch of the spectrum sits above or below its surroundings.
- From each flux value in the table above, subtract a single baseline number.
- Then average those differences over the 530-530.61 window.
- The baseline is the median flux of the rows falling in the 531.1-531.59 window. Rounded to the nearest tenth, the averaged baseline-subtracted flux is -0.9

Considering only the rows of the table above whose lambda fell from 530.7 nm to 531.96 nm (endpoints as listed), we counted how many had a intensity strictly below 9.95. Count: 0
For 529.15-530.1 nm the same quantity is 2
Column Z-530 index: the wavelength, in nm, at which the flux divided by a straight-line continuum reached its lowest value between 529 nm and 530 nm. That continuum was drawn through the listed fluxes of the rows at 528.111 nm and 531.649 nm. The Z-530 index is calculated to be 529.938 nm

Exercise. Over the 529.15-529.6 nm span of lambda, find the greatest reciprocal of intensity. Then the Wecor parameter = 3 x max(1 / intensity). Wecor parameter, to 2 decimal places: 0.29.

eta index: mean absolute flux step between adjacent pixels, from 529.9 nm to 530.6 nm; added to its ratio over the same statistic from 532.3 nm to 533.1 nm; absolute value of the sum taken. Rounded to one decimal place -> 1.2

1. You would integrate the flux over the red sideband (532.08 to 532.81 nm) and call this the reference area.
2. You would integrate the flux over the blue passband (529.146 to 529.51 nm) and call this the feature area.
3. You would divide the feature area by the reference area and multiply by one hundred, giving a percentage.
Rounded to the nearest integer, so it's 53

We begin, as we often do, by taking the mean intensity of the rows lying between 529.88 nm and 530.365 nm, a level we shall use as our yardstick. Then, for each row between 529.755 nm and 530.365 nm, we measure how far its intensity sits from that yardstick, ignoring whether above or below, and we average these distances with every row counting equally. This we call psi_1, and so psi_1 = 0.51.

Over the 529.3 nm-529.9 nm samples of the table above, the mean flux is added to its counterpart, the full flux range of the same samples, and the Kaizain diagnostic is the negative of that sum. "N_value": -11.3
